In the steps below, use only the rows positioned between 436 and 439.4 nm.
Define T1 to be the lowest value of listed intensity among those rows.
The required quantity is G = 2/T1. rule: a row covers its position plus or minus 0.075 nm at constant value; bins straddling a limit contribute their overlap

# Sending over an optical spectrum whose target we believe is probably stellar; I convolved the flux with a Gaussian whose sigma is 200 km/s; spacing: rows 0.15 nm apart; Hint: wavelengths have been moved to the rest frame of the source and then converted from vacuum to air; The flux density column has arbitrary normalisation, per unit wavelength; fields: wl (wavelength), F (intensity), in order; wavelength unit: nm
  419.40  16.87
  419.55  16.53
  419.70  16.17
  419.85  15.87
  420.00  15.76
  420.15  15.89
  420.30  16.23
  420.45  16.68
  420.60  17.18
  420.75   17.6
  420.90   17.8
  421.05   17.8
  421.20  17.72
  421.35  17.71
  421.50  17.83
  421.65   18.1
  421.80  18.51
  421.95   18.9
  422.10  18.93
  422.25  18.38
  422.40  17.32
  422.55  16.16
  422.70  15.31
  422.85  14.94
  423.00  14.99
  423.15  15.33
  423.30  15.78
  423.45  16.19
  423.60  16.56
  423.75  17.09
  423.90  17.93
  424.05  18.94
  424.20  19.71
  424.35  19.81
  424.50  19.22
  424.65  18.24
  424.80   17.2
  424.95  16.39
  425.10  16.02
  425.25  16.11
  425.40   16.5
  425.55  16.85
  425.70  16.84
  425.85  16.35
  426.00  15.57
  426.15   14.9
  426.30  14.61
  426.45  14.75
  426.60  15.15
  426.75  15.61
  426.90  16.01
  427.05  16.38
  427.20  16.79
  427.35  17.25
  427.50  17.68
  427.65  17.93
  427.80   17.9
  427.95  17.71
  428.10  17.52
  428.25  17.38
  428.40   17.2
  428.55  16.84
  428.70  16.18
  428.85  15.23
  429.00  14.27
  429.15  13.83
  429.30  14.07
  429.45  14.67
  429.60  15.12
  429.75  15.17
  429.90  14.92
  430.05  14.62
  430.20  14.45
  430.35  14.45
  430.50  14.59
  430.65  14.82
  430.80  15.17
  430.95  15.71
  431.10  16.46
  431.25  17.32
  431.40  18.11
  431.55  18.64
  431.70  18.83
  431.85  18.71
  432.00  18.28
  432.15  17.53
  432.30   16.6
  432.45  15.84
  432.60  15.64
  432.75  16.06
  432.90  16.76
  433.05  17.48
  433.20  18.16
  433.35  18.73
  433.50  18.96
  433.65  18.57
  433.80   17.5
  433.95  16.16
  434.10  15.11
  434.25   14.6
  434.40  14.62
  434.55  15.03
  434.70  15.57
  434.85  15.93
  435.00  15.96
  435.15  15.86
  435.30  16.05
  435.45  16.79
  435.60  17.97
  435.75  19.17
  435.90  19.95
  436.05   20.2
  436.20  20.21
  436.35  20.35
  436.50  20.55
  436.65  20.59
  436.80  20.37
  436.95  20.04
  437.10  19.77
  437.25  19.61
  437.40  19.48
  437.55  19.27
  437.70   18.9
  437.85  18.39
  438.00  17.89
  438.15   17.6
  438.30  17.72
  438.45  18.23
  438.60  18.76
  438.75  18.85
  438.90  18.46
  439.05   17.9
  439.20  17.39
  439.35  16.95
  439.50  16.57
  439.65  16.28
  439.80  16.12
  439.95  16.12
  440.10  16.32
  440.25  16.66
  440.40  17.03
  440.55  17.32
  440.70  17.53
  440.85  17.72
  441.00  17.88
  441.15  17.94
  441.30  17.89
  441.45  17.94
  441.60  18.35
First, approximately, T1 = 16.95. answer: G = 0.118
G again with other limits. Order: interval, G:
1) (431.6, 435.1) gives 0.137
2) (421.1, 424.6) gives 0.134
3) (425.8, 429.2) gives 0.145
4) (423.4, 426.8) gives 0.137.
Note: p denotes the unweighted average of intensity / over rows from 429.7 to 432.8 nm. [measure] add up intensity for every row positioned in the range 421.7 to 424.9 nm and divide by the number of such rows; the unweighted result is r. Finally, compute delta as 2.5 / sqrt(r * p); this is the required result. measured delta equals 0.149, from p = 16.3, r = 17.4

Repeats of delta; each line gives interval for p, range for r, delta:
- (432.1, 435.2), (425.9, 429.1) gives 0.152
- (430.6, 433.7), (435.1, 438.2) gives 0.138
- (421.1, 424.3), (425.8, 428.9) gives 0.149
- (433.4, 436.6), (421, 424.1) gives 0.145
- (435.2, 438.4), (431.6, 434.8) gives 0.139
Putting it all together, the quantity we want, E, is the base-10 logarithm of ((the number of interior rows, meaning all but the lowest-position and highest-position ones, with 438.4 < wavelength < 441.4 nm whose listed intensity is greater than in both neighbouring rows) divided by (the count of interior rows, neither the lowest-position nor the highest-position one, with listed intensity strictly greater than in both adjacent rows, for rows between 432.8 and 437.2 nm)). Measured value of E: -0.18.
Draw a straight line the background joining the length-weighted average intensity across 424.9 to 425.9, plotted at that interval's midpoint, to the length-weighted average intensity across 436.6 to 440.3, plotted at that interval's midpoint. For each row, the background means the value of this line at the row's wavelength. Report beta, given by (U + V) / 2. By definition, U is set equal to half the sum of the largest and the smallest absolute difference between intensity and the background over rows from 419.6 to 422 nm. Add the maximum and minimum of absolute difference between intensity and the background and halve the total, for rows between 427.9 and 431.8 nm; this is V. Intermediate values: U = 1.47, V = 1.6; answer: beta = 1.52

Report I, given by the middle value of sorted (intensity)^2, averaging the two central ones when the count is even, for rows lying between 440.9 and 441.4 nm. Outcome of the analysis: 320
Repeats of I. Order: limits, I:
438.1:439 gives 337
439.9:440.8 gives 284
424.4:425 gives 314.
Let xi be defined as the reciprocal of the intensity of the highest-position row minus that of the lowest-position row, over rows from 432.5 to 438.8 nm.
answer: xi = -0.011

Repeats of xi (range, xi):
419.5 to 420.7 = -0.002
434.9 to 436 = -0.013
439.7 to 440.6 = -0.004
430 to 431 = -0.005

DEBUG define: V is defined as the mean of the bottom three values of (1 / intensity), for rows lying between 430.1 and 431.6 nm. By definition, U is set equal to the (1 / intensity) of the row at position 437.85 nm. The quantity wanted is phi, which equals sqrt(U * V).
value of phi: 0.0550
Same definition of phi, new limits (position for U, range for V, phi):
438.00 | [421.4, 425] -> 0.0534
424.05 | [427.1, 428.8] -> 0.0544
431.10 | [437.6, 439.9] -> 0.0568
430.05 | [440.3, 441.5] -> 0.0618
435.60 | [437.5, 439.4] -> 0.0541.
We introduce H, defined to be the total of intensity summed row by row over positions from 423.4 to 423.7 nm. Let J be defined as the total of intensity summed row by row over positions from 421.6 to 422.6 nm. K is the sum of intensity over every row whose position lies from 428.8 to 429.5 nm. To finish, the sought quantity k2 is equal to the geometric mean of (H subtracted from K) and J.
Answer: 70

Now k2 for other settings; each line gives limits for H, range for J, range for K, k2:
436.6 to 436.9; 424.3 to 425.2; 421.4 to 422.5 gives 96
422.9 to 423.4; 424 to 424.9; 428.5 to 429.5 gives 82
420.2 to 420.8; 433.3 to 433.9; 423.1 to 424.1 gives 61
